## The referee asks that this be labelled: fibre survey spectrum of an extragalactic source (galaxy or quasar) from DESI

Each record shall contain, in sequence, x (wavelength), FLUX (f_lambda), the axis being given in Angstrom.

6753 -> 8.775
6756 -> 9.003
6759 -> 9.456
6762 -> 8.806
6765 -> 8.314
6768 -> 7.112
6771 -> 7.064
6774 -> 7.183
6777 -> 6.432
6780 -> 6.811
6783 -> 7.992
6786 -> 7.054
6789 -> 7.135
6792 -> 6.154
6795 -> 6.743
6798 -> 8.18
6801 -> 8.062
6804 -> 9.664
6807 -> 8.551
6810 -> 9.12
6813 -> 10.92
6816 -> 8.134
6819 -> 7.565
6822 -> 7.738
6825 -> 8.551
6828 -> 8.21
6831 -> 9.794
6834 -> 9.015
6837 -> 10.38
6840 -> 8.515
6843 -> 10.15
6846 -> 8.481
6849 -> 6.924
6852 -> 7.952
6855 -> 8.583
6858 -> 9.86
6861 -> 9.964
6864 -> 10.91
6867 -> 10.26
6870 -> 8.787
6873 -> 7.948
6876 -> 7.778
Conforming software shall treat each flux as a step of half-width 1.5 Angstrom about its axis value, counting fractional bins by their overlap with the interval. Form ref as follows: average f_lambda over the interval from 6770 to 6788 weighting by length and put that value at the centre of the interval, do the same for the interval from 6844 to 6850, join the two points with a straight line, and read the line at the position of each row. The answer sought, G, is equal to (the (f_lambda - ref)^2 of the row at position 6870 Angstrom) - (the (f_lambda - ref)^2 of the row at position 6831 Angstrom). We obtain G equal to -3.9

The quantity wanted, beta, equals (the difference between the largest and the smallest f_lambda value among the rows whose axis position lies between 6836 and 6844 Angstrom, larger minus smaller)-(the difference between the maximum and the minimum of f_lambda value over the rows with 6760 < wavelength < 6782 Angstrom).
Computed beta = -0.5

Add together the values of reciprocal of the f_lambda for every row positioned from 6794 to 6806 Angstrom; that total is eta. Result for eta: 0.50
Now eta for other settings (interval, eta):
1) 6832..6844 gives 0.42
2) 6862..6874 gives 0.43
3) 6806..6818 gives 0.44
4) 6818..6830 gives 0.50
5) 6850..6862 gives 0.44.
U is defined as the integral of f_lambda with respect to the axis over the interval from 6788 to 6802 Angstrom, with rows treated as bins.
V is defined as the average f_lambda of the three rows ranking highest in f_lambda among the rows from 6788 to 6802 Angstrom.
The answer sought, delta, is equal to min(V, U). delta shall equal 7.8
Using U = 101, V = 7.8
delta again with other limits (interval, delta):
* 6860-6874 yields 10.4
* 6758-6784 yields 8.9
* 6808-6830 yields 9.5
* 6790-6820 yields 9.9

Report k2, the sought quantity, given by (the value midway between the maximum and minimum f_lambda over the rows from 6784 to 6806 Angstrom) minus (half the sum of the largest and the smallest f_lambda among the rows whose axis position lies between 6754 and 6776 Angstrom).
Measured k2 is -0.4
